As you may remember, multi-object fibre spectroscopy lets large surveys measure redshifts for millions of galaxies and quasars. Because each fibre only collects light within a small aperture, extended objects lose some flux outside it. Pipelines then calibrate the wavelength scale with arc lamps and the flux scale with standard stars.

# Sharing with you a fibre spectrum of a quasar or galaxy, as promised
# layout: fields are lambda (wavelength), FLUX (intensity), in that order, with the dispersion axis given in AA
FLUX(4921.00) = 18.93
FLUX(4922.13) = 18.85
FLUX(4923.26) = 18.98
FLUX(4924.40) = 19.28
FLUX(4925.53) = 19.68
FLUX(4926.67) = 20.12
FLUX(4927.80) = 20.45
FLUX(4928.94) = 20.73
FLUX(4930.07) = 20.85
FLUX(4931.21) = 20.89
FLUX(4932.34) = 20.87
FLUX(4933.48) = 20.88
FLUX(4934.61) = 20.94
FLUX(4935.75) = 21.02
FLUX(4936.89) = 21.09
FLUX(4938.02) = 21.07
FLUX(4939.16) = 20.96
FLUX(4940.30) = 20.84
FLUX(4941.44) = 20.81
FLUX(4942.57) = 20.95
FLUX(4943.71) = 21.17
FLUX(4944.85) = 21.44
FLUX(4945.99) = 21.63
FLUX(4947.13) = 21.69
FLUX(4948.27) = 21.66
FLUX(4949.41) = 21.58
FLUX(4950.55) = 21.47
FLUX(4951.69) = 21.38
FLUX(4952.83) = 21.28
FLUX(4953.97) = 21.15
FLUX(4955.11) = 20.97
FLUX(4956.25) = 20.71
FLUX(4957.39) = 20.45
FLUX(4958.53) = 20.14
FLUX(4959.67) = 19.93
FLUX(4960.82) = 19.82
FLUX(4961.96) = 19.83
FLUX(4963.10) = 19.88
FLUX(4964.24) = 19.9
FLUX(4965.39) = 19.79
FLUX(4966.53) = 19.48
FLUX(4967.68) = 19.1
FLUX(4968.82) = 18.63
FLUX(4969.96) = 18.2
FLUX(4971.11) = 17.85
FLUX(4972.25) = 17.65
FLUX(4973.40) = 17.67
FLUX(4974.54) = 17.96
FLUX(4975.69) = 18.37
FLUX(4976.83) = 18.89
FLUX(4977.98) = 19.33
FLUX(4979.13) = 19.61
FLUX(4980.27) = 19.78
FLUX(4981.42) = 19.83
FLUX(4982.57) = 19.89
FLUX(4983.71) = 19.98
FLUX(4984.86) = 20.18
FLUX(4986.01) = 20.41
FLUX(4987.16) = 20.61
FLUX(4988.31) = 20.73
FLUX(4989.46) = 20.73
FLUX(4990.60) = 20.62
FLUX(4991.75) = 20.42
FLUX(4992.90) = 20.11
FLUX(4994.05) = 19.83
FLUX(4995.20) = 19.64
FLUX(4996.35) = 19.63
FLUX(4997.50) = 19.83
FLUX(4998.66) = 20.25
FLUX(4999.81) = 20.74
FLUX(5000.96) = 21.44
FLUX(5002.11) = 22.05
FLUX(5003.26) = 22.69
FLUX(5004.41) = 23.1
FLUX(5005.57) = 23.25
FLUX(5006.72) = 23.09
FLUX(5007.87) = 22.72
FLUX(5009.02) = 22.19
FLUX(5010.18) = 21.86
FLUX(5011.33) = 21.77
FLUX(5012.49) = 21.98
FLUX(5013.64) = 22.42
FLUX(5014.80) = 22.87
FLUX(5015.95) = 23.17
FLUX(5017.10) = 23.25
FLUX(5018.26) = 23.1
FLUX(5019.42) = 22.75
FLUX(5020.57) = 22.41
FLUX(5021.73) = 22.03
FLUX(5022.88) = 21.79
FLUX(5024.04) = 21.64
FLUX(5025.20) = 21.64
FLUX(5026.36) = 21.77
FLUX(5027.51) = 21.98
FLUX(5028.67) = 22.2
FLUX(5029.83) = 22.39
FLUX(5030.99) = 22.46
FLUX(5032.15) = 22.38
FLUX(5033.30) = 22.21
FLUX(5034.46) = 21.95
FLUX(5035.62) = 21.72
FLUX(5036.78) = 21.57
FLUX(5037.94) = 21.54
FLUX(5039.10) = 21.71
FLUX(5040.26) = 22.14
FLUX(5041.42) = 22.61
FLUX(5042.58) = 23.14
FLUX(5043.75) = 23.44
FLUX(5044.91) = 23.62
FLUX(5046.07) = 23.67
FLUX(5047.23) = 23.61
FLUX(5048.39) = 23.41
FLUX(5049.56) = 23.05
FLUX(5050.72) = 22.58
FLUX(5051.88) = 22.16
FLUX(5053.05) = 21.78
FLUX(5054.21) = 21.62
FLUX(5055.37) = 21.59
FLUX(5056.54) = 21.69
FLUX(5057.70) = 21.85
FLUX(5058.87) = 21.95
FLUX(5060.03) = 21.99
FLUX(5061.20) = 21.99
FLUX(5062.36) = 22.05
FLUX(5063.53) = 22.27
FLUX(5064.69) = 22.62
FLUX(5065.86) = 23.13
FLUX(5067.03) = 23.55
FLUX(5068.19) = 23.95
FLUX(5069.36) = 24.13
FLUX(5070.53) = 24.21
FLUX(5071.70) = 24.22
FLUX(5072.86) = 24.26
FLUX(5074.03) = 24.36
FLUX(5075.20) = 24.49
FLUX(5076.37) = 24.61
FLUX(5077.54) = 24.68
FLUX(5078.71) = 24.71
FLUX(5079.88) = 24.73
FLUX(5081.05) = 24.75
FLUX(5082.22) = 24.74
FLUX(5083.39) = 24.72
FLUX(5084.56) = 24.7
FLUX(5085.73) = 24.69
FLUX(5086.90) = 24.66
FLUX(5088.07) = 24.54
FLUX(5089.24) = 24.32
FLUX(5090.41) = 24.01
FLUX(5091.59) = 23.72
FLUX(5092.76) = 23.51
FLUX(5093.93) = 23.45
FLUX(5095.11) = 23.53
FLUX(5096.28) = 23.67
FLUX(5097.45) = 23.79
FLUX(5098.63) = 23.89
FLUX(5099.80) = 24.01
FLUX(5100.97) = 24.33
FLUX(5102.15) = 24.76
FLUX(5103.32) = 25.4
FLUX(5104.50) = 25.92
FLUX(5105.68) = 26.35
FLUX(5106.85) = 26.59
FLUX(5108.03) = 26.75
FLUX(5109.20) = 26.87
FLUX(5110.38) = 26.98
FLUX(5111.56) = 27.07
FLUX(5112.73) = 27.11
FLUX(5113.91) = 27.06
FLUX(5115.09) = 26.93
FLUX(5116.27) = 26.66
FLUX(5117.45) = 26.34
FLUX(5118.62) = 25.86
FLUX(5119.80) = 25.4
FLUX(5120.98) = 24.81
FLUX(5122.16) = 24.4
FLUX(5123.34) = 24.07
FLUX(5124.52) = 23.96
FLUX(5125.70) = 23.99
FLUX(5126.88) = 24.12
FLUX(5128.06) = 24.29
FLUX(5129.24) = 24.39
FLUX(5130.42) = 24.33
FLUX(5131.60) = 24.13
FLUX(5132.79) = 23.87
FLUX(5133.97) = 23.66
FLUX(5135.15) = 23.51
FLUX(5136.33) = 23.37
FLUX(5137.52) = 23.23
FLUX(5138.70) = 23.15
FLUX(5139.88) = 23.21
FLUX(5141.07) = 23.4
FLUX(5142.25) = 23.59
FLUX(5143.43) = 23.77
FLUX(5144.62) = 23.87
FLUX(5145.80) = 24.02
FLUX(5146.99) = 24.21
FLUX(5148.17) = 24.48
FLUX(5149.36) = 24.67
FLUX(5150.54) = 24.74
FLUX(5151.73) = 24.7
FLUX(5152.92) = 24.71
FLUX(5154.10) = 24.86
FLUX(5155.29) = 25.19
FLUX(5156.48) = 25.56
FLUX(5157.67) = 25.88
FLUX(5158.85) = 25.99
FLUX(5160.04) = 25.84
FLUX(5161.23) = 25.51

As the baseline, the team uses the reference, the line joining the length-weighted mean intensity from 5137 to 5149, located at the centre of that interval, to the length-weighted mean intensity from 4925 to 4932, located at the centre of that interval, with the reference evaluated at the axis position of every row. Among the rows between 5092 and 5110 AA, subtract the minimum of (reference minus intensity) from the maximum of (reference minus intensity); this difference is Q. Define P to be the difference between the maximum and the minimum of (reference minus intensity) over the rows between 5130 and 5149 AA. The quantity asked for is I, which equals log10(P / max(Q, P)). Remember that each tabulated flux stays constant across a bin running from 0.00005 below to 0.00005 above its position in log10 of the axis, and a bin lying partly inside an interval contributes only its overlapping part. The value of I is -0.4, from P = 1.3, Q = 3.2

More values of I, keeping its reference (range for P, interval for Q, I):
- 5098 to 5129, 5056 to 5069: 0.0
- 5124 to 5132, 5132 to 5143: -0.4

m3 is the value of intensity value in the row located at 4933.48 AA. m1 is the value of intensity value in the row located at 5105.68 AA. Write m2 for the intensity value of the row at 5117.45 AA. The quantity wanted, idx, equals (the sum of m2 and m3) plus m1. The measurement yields 74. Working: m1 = 26.35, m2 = 26.34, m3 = 20.88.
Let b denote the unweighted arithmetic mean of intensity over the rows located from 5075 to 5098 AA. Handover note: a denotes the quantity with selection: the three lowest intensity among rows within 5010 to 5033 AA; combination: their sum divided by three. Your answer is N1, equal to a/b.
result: 0.89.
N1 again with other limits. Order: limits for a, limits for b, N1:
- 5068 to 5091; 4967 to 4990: 1.25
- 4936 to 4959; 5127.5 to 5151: 0.86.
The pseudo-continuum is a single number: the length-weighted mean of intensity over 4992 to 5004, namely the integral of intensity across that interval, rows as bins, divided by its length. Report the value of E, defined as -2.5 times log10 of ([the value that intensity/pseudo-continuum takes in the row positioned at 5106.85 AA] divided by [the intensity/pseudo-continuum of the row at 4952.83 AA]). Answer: -0.242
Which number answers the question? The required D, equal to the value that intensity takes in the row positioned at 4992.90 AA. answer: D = 20.11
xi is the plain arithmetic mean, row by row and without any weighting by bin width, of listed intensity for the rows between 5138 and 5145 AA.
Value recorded 23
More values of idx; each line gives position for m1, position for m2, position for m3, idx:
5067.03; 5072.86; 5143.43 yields 72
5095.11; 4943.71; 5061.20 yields 67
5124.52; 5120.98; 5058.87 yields 71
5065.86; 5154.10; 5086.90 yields 73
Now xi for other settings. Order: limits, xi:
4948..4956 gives 21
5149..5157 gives 25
